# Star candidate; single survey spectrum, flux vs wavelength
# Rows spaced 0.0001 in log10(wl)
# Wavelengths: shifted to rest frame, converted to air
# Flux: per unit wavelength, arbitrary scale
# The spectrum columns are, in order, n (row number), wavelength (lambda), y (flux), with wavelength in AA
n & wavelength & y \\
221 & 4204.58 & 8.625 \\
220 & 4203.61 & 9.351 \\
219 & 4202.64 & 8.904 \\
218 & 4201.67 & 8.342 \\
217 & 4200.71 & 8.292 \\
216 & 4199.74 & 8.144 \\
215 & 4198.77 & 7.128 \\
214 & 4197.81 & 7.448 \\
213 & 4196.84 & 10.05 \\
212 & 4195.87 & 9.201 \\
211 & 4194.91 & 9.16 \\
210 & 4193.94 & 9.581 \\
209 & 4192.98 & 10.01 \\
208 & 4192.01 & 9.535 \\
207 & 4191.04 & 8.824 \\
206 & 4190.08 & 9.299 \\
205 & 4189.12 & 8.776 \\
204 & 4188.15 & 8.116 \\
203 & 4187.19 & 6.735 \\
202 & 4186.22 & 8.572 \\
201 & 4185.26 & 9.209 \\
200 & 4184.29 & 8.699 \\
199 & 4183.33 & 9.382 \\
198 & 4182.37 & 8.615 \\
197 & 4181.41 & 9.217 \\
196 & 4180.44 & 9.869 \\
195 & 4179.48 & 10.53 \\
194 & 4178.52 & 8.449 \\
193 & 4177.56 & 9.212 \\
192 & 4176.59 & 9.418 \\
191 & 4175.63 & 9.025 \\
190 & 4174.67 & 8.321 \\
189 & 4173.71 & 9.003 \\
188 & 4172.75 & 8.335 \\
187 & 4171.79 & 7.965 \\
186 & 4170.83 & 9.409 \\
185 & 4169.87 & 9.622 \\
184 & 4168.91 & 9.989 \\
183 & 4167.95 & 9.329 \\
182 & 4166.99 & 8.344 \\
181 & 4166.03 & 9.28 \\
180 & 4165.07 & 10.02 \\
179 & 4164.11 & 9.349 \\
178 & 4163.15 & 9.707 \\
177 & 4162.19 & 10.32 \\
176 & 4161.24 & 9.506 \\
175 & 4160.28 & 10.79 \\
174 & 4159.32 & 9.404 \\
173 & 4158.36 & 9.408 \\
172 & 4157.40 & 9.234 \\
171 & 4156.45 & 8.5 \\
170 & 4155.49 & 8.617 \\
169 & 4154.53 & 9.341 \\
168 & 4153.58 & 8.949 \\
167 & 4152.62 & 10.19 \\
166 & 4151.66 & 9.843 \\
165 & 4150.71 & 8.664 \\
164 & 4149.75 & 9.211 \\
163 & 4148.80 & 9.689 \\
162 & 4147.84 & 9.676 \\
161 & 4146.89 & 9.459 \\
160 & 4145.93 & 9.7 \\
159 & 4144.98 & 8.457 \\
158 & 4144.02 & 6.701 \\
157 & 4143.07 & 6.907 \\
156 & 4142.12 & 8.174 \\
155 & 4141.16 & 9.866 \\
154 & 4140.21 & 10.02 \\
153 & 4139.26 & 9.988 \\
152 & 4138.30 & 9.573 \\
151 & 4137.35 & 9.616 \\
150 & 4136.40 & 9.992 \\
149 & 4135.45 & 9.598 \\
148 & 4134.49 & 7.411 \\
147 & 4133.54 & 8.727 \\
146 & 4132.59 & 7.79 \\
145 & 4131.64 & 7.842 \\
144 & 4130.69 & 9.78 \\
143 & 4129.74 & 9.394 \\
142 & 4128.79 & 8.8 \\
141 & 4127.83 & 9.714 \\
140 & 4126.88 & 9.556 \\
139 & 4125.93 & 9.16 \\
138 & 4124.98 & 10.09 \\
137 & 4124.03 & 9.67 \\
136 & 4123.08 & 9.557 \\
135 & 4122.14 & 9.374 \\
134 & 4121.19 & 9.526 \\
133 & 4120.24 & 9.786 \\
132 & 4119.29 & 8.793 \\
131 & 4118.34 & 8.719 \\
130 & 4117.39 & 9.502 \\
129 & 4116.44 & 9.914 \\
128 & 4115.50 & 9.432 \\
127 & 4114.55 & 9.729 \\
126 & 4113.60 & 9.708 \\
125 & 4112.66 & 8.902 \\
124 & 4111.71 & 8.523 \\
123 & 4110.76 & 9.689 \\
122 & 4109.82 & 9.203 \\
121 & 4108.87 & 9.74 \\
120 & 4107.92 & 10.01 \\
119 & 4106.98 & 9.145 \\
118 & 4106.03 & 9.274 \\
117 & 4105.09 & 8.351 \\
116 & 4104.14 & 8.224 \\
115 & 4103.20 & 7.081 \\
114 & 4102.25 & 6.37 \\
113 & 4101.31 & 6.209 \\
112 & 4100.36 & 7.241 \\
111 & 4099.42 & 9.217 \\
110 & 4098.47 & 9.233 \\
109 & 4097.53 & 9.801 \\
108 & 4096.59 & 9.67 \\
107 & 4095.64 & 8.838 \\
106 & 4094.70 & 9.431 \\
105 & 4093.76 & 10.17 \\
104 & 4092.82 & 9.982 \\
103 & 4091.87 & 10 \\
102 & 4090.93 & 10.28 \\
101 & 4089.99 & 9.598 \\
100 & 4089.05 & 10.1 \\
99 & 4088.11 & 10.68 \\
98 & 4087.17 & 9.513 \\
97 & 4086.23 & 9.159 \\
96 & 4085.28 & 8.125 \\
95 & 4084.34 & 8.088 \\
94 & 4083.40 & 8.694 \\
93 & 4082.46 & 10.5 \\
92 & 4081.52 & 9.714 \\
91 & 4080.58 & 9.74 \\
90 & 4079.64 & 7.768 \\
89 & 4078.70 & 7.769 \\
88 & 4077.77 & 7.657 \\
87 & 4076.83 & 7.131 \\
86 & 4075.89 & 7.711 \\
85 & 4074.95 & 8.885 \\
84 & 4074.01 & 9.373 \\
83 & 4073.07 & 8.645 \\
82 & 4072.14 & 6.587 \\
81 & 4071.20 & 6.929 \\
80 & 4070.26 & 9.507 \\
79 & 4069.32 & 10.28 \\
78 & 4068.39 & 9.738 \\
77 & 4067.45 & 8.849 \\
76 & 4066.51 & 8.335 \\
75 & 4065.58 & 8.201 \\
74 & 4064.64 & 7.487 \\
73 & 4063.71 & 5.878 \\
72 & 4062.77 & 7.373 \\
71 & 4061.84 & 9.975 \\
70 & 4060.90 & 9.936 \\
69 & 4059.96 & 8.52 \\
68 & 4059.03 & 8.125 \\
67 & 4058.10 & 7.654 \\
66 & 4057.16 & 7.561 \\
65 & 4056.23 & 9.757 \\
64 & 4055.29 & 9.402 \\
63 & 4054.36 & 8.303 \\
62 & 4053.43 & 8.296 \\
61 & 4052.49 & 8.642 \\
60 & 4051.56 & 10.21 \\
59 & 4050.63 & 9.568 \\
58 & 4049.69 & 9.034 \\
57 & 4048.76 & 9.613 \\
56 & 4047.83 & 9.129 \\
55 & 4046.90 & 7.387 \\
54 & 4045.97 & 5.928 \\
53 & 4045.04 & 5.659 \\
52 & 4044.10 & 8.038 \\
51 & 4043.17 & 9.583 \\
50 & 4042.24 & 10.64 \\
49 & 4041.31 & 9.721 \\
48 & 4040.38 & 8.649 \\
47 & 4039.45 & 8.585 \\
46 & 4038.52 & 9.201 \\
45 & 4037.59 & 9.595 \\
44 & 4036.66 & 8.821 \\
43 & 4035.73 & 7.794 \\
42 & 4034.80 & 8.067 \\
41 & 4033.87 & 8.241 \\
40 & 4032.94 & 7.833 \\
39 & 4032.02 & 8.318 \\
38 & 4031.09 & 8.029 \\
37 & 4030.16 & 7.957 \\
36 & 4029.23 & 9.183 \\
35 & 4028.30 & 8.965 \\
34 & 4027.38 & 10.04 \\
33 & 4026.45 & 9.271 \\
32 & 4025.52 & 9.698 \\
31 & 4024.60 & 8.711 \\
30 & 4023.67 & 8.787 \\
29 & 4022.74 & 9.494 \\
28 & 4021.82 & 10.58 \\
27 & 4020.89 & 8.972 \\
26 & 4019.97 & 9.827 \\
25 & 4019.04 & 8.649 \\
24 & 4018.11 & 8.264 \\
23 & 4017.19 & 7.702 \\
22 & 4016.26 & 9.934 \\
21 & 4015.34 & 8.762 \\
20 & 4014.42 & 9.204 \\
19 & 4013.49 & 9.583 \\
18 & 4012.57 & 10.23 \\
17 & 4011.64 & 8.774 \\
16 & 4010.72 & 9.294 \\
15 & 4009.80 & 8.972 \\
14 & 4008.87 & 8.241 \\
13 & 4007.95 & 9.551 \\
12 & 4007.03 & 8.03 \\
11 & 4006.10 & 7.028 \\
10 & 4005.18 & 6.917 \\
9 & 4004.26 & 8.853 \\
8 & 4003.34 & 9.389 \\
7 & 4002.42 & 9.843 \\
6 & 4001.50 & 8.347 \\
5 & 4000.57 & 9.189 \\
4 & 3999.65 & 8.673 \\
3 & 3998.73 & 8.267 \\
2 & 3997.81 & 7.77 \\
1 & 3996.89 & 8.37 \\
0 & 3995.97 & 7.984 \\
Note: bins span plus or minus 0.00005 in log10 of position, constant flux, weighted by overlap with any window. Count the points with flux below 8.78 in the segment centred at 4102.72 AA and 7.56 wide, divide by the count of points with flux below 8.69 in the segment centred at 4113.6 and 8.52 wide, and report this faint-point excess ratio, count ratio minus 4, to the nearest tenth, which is 2.0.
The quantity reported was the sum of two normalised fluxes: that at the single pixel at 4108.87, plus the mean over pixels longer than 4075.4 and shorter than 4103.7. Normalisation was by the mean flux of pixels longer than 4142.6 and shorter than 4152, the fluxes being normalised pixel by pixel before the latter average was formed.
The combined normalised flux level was 2.11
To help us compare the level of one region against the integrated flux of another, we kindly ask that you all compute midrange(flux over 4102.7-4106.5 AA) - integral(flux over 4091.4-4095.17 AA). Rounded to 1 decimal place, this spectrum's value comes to -29.1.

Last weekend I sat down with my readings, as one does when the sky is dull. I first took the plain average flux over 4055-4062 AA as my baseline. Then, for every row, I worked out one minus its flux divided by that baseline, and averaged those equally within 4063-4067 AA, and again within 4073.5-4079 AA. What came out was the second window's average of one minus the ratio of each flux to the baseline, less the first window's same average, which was -0.07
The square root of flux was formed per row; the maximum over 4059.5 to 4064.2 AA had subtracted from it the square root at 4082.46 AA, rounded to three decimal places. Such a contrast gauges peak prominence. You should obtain -0.082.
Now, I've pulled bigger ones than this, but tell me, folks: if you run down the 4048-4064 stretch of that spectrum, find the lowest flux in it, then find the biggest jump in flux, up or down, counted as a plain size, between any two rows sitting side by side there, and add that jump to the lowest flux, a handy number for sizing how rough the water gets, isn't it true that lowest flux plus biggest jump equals 8.5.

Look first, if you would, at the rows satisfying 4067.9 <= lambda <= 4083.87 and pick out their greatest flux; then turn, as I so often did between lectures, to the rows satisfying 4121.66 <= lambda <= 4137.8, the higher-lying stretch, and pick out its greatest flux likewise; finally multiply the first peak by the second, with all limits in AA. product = 106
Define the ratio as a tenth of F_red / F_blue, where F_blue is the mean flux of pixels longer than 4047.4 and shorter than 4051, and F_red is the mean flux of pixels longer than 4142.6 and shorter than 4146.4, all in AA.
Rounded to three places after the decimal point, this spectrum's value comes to 0.085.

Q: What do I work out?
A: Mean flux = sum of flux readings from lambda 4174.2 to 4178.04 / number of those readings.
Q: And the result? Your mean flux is 9.0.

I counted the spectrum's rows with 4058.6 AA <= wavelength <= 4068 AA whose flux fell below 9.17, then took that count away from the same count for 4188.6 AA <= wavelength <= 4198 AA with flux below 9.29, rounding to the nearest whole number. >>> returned -3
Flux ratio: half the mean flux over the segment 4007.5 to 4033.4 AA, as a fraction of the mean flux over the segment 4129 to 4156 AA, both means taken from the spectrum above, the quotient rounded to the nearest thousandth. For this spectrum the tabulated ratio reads 0.499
